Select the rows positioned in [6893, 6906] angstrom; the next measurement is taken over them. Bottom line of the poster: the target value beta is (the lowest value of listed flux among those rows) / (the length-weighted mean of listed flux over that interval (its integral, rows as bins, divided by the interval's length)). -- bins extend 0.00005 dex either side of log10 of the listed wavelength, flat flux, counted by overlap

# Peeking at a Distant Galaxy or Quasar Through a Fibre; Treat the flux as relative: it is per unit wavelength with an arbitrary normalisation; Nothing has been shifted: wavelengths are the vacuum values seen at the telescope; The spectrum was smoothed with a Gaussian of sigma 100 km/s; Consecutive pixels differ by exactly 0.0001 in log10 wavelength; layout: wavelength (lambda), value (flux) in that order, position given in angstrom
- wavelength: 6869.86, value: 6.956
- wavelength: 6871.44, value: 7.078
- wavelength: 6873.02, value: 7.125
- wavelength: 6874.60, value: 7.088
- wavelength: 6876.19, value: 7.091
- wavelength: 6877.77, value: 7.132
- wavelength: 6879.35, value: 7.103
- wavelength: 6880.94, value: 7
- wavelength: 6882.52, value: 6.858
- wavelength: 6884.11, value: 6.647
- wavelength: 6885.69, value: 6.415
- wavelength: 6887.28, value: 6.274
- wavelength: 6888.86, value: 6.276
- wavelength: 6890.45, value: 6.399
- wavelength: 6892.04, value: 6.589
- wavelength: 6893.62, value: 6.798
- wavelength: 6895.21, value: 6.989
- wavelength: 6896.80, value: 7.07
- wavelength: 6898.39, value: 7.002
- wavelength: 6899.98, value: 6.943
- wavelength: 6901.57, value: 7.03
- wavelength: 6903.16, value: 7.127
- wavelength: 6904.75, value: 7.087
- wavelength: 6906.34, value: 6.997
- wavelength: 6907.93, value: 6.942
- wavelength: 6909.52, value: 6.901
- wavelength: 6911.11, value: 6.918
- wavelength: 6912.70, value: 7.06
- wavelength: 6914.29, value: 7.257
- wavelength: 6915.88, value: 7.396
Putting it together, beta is 0.971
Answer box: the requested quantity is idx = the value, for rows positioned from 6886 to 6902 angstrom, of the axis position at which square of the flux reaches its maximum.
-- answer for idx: 6896.80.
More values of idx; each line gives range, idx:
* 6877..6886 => 6877.77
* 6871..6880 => 6877.77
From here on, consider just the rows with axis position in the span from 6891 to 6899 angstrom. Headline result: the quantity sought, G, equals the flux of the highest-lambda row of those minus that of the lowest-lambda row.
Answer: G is 0.4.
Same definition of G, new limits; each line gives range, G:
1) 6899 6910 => 0.0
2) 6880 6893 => -0.4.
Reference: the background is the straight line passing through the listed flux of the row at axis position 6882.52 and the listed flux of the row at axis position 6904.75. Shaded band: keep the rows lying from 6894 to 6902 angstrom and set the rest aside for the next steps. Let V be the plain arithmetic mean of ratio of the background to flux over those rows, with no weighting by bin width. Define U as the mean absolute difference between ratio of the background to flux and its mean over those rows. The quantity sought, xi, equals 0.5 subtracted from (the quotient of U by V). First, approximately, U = 0.005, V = 1.00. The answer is -0.495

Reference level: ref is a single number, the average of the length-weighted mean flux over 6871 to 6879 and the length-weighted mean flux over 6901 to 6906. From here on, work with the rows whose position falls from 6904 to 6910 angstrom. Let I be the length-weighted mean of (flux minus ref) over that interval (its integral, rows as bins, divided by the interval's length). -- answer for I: -0.11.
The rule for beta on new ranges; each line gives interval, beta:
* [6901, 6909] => 0.987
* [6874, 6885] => 0.952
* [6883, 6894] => 0.967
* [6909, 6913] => 0.992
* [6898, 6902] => 0.994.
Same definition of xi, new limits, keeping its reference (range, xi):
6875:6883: -0.485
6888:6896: -0.469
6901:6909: -0.490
